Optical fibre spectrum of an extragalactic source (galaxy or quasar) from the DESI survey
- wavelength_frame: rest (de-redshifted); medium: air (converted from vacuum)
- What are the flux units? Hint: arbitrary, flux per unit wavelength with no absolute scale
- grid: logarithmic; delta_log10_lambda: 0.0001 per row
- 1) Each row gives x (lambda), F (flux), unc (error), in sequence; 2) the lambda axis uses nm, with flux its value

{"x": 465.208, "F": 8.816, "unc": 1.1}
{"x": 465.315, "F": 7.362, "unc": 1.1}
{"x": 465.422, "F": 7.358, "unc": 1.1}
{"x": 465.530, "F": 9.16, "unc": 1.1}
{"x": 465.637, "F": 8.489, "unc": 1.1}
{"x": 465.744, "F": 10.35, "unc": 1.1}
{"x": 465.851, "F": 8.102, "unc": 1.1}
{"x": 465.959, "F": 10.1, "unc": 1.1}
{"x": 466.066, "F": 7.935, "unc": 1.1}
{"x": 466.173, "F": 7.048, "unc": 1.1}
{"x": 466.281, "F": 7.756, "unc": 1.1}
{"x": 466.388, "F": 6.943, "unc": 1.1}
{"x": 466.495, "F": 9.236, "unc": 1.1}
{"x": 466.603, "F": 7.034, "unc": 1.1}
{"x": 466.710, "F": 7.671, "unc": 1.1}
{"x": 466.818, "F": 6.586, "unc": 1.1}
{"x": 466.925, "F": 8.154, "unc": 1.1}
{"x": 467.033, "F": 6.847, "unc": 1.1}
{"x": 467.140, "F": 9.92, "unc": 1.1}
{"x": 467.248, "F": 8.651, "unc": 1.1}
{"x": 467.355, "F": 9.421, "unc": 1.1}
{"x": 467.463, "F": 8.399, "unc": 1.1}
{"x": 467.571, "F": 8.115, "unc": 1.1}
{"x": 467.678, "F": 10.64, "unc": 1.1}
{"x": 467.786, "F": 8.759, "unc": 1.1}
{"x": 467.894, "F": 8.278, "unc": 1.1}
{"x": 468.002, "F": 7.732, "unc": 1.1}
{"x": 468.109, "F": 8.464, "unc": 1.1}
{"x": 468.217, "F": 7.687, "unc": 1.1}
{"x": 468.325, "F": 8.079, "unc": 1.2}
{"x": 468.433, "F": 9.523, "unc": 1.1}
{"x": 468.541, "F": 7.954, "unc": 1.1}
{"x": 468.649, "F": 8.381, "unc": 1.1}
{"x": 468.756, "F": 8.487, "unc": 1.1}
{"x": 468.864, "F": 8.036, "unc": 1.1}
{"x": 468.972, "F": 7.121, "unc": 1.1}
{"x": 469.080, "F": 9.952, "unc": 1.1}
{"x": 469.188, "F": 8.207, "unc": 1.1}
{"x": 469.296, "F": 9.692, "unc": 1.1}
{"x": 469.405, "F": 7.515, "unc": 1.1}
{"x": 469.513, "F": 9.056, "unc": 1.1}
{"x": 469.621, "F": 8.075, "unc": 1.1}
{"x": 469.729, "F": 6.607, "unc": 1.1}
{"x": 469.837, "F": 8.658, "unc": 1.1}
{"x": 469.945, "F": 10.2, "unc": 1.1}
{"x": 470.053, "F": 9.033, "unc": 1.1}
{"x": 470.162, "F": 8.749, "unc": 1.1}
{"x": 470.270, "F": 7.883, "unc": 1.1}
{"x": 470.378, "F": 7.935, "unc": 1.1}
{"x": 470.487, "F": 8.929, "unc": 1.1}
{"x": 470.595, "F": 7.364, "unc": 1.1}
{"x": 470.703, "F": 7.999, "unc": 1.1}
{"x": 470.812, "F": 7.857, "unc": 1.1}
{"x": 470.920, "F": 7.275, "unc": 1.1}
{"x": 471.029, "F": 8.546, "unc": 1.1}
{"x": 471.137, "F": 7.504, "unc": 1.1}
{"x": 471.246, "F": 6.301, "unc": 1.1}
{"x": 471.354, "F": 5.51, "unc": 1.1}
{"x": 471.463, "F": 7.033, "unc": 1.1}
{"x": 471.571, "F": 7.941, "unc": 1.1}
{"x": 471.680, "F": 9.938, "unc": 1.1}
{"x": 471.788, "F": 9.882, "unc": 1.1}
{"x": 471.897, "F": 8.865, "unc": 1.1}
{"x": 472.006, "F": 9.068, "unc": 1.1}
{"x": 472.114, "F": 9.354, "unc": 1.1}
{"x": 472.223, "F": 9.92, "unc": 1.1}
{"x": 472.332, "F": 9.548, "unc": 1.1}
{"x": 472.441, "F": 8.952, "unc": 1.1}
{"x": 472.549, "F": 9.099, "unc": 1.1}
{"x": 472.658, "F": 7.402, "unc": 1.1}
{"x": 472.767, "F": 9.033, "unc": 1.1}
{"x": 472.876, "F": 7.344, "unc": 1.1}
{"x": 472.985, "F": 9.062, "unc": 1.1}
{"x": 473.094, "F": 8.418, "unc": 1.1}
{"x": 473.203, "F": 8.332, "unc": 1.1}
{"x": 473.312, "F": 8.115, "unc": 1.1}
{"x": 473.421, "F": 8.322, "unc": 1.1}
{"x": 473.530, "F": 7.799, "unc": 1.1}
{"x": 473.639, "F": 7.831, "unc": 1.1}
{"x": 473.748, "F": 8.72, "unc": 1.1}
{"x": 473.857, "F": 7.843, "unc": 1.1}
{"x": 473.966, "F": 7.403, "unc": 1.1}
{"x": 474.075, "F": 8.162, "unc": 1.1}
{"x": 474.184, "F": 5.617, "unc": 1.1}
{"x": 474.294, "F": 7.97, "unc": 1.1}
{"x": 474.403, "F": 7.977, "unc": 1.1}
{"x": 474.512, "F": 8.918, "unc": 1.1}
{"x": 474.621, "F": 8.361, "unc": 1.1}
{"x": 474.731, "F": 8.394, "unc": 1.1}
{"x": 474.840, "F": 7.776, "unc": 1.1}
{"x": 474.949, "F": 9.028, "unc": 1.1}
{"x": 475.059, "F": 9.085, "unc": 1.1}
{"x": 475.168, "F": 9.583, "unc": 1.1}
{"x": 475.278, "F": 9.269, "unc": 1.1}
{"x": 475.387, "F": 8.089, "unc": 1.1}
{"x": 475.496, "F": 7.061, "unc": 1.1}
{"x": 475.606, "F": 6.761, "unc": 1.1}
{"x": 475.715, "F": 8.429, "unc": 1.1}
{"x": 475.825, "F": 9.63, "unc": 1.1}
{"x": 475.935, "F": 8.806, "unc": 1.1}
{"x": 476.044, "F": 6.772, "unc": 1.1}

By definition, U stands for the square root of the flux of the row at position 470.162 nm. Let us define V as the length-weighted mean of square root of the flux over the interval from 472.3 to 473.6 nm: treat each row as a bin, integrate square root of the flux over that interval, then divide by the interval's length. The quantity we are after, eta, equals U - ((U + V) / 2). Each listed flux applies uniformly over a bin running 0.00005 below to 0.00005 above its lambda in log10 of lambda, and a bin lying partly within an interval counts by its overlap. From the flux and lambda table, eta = 0.03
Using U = 2.96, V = 2.90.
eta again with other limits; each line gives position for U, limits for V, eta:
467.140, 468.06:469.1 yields 0.13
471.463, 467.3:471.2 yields -0.12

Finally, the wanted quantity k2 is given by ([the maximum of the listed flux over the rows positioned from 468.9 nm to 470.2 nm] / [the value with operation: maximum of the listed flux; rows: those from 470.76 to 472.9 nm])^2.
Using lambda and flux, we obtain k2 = 1.1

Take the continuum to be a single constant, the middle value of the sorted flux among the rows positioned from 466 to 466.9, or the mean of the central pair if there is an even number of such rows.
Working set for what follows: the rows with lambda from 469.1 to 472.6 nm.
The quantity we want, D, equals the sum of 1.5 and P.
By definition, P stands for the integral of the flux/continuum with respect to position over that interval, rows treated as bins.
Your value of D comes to 5.50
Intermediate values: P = 4.00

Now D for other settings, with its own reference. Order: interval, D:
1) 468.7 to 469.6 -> 2.54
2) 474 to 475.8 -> 3.50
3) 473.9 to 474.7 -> 2.35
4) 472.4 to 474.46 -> 3.76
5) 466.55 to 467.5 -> 2.54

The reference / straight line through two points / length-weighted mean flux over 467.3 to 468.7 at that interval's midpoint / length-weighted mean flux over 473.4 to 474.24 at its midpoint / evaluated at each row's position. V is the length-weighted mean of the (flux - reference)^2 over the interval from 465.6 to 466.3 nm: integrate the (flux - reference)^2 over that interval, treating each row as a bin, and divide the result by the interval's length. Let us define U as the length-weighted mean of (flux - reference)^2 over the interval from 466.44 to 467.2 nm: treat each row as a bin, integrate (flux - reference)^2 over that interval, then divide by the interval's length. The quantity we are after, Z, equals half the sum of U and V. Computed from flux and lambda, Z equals 1.7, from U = 2.1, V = 1.4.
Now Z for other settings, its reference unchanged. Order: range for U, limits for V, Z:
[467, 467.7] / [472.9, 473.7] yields 0.8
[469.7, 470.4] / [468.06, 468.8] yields 0.7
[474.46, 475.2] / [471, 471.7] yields 1.9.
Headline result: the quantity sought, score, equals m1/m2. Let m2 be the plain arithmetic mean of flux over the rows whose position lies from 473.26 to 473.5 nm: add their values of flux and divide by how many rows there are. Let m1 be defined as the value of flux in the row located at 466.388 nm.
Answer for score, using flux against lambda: 0.84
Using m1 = 6.943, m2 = 8.2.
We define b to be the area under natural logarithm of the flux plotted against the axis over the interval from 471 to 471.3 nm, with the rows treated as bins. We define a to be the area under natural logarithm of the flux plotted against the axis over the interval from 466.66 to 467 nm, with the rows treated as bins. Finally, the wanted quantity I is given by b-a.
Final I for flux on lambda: -0.08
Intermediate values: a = 0.680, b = 0.60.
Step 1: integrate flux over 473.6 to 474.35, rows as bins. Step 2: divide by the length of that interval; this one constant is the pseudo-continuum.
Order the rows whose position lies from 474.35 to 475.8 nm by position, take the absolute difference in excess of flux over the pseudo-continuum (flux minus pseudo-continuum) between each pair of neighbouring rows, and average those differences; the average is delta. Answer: 0.7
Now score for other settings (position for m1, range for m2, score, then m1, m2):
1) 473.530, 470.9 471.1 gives 0.99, 7.799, 7.9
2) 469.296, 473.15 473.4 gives 1.18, 9.692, 8.2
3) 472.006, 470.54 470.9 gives 1.17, 9.068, 7.7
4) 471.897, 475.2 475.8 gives 1.12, 8.865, 7.9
